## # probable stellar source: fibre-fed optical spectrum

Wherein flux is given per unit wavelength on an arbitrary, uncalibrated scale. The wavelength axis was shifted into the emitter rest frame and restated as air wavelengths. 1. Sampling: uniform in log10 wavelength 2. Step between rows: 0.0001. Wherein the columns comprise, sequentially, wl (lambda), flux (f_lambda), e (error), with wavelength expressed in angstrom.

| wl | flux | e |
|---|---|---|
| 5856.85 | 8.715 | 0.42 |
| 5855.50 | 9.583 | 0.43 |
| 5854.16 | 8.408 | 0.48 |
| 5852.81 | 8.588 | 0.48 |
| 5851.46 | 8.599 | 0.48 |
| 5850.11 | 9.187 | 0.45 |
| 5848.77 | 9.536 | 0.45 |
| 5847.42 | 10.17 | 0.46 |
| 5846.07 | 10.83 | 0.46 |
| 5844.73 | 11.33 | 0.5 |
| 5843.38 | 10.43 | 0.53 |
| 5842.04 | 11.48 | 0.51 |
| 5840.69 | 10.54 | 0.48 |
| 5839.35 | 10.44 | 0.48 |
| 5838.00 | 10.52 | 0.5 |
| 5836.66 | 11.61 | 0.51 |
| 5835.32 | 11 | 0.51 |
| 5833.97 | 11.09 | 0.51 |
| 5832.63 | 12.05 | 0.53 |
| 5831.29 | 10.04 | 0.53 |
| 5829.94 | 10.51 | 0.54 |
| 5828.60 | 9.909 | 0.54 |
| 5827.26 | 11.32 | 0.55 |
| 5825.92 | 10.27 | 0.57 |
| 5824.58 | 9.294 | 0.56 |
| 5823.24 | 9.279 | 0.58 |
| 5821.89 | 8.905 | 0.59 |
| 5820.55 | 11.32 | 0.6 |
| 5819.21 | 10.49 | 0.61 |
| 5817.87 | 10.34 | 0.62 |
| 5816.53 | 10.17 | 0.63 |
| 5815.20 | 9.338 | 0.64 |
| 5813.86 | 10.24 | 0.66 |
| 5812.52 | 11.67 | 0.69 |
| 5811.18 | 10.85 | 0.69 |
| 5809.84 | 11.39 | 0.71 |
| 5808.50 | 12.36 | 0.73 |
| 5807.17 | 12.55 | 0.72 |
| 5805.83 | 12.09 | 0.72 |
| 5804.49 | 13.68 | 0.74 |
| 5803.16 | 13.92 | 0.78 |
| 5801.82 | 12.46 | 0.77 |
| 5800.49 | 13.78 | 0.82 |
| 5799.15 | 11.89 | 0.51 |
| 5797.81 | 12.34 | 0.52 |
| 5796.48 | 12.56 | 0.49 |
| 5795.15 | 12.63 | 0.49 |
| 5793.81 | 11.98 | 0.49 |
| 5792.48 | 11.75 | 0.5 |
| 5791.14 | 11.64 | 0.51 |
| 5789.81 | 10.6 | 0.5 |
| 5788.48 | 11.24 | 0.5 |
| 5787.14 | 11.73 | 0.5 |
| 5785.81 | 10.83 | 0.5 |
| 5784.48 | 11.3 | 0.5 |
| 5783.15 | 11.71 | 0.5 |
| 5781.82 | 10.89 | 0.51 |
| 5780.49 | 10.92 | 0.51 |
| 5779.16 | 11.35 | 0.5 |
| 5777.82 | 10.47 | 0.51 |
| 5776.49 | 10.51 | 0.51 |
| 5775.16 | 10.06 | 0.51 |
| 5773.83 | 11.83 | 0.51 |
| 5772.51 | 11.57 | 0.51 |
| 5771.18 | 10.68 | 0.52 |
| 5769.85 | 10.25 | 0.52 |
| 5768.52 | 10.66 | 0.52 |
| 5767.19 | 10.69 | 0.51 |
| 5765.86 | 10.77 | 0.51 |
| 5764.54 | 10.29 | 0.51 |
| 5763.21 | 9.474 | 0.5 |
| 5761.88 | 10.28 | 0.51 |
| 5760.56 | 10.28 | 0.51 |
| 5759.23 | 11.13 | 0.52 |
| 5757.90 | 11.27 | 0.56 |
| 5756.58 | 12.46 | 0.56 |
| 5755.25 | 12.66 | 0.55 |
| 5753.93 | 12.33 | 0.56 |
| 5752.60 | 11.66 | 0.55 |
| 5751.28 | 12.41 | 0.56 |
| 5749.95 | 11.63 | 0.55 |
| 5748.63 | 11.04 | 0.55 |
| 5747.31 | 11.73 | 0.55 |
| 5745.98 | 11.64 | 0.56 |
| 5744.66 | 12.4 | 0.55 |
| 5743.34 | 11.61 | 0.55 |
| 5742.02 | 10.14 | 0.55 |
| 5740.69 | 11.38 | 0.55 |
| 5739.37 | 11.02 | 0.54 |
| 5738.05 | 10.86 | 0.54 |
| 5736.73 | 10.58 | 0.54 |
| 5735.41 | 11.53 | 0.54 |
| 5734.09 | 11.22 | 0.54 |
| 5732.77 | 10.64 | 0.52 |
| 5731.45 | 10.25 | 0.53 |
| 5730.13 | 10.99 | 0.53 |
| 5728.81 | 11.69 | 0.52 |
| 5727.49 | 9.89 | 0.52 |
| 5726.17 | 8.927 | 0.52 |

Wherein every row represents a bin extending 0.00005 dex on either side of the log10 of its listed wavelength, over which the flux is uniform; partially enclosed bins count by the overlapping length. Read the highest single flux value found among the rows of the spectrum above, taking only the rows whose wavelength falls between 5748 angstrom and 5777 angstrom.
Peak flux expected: 12.66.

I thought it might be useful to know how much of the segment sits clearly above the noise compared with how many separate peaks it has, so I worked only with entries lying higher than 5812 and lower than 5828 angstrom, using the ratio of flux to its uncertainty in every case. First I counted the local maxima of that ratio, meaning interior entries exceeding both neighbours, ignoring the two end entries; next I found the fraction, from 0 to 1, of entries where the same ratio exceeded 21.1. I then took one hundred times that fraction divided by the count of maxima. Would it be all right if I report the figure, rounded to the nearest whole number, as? 0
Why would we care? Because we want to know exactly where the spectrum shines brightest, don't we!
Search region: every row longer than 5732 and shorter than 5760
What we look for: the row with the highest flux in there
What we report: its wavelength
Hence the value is 5755.25 angstrom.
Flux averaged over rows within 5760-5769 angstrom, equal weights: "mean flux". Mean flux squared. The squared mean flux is 107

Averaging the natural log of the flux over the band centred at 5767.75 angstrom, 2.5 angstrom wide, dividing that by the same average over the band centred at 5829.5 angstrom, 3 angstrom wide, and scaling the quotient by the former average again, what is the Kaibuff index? 2.41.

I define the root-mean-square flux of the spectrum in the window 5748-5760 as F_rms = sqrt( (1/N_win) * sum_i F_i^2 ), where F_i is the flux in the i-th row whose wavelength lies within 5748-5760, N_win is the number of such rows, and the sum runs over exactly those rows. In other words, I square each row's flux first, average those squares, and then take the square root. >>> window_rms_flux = 11.9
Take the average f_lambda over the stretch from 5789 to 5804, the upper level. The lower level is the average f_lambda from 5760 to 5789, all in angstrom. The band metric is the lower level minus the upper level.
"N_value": -1.5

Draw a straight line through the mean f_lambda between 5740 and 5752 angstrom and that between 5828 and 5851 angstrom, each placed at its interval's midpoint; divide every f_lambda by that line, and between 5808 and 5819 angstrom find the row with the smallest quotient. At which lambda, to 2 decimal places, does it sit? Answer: 5815.20 angstrom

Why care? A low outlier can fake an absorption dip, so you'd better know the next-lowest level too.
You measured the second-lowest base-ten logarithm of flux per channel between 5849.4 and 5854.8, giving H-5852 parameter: 0.93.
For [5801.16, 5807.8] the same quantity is 1.10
